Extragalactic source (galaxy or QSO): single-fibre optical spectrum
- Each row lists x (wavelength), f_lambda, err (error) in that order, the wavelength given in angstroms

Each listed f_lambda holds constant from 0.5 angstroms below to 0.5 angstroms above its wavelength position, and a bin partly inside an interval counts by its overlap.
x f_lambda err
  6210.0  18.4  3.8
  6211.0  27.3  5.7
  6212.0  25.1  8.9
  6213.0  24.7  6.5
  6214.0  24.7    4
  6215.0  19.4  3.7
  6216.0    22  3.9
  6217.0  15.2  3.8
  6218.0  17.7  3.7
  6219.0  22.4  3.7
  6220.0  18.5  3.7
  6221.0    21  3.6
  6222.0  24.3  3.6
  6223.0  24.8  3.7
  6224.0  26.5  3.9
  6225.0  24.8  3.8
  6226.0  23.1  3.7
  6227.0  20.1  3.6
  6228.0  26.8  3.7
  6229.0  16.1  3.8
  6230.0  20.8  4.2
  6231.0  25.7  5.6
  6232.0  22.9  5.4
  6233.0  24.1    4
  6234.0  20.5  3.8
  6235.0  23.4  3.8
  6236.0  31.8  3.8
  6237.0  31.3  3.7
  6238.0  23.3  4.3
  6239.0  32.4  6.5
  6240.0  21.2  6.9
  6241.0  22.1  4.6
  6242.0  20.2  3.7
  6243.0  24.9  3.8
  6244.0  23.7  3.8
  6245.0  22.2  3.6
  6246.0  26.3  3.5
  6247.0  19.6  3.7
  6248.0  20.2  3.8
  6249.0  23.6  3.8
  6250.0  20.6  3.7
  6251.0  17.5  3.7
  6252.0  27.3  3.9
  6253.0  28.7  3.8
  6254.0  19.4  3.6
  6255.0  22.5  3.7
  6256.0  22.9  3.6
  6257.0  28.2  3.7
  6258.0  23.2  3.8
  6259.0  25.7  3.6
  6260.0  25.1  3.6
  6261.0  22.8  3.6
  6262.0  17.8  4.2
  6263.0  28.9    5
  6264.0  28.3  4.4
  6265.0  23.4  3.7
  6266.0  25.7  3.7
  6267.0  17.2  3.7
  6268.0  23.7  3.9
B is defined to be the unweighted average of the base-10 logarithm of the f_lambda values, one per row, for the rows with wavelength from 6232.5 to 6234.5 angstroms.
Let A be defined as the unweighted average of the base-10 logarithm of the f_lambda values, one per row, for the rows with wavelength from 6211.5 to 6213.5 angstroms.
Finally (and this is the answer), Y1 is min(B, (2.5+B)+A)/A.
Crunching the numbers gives 0.96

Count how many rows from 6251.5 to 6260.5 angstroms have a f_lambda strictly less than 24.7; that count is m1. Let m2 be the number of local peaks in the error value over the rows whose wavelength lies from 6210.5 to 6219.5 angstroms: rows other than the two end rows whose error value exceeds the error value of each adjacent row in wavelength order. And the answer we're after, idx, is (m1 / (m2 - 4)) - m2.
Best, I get -4.0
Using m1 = 4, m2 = 2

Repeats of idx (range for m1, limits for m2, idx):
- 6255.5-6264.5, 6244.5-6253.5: -2.3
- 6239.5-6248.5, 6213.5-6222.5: -3.3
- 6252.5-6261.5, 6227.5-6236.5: -2.7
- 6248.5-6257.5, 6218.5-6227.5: -3.0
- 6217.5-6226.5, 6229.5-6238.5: -3.0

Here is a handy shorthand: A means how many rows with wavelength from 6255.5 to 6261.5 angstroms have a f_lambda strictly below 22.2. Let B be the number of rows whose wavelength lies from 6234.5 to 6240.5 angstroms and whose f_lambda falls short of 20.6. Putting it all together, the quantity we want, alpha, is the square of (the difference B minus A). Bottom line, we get 0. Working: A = 0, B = 0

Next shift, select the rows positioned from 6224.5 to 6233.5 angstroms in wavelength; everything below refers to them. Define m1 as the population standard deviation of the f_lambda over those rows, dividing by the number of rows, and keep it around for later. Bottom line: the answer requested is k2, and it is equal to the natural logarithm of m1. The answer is 1.13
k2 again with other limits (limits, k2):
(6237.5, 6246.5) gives 1.23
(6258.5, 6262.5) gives 1.13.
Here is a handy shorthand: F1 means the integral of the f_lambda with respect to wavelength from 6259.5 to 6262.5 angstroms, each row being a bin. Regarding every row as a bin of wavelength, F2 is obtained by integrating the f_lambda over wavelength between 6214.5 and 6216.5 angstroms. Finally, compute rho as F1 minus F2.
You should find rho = 24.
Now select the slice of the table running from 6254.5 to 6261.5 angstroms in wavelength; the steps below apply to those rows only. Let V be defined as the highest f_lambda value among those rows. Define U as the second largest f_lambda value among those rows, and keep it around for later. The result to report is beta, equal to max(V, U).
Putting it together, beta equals 28.2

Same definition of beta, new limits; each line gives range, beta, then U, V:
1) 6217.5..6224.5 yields 26.5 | 24.8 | 26.5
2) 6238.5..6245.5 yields 32.4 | 24.9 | 32.4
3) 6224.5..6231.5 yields 26.8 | 25.7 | 26.8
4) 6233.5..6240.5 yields 32.4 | 31.8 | 32.4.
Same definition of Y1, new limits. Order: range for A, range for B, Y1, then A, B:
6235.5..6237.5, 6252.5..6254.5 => 0.92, 1.50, 1.37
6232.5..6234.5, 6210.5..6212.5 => 1.05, 1.35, 1.42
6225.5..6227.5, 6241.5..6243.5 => 1.01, 1.33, 1.35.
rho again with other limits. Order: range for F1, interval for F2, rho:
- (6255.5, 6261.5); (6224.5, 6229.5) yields 37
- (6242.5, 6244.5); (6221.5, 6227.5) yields -95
